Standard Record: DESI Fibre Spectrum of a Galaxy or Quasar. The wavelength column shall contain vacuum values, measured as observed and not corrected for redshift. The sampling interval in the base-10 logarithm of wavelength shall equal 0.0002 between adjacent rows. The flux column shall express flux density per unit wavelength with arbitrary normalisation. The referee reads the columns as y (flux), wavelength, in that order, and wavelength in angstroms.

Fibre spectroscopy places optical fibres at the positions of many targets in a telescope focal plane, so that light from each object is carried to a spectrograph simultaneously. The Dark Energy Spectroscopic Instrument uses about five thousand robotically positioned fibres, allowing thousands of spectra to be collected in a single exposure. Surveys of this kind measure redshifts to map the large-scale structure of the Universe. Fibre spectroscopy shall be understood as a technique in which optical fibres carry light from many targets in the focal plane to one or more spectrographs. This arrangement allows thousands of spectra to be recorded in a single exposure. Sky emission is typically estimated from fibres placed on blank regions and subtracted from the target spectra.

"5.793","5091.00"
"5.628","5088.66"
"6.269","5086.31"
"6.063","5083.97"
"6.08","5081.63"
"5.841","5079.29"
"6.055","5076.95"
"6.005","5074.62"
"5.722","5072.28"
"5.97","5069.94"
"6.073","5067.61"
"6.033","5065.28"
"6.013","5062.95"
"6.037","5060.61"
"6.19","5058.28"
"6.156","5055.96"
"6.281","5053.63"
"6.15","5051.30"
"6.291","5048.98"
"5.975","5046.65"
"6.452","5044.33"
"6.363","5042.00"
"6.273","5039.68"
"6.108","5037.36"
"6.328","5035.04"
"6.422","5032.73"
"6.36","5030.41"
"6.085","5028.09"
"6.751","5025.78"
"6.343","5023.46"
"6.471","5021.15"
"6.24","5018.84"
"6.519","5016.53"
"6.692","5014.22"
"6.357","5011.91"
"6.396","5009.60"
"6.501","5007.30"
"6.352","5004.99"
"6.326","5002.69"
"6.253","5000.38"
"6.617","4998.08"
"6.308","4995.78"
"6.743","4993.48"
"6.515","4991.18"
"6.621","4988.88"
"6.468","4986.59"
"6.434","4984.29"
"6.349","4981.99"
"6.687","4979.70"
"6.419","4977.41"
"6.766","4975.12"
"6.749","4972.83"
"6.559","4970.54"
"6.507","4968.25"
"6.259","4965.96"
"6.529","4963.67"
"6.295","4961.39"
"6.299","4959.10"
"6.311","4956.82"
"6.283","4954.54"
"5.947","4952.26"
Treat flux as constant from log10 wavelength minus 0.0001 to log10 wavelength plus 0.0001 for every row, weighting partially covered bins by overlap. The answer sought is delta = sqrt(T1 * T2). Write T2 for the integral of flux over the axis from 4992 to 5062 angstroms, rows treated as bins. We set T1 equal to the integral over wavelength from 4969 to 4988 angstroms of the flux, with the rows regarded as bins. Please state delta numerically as 235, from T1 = 125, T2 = 444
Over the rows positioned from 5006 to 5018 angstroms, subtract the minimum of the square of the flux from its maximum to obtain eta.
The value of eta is 4.4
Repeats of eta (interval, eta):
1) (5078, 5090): 7.6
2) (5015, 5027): 6.6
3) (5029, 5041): 3.9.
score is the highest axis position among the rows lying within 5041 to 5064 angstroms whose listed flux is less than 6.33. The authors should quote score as 5062.95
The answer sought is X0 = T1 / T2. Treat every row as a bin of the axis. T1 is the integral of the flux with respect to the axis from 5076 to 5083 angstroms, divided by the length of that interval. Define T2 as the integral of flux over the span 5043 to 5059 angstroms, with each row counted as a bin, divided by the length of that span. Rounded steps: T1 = 6.0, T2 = 6.22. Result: 0.96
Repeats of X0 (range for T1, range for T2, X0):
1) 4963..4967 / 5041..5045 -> 1.00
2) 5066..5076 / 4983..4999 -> 0.91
